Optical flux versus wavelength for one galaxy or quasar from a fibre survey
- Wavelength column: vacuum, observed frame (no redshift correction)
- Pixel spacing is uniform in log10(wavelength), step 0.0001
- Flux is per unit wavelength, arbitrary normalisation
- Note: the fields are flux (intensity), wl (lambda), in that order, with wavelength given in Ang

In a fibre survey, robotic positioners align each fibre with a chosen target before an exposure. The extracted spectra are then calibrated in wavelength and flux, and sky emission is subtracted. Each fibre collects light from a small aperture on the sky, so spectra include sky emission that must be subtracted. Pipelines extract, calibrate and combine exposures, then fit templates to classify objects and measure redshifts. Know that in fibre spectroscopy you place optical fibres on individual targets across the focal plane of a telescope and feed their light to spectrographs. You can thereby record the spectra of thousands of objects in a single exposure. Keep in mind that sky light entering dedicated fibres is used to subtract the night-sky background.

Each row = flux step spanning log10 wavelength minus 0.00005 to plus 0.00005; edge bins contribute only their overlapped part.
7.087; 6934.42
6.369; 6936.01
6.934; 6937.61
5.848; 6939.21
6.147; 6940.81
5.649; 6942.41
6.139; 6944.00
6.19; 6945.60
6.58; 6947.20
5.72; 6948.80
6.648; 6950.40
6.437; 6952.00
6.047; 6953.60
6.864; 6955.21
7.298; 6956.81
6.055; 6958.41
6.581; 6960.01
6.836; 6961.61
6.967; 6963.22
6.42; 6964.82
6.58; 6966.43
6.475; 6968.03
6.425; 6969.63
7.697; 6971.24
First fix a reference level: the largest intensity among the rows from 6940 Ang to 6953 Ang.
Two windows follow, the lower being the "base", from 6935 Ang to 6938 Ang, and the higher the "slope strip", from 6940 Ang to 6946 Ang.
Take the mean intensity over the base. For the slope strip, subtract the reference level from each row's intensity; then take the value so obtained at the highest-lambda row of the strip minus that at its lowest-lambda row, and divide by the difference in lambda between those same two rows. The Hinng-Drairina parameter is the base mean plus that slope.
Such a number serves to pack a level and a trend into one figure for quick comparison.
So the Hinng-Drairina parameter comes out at 6.66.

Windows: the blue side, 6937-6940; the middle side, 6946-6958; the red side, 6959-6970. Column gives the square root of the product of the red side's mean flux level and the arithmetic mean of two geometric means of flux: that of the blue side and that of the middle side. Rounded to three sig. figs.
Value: 6.52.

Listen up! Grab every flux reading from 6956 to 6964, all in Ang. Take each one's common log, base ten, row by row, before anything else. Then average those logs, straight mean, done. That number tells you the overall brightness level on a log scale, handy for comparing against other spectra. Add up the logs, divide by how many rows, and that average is 0.828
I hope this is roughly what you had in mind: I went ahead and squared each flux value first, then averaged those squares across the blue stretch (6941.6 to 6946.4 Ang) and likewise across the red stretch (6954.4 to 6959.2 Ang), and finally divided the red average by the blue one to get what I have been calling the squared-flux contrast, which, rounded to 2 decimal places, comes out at 1.27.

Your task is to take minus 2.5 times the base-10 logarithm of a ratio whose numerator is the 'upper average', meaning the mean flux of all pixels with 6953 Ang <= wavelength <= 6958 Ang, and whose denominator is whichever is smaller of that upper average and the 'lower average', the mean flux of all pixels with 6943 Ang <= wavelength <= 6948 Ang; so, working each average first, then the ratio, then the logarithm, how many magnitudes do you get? -0.07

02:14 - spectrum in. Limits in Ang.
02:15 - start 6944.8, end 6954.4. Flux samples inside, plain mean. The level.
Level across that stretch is 6.27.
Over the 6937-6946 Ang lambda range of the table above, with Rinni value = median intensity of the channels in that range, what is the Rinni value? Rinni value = 6.1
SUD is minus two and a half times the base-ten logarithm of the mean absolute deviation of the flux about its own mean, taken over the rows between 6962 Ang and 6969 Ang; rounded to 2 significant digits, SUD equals 1.9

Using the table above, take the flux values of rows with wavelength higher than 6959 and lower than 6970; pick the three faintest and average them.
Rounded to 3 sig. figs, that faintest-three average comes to 6.44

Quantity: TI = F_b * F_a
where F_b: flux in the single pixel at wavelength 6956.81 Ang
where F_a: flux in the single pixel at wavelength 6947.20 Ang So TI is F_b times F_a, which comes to 48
